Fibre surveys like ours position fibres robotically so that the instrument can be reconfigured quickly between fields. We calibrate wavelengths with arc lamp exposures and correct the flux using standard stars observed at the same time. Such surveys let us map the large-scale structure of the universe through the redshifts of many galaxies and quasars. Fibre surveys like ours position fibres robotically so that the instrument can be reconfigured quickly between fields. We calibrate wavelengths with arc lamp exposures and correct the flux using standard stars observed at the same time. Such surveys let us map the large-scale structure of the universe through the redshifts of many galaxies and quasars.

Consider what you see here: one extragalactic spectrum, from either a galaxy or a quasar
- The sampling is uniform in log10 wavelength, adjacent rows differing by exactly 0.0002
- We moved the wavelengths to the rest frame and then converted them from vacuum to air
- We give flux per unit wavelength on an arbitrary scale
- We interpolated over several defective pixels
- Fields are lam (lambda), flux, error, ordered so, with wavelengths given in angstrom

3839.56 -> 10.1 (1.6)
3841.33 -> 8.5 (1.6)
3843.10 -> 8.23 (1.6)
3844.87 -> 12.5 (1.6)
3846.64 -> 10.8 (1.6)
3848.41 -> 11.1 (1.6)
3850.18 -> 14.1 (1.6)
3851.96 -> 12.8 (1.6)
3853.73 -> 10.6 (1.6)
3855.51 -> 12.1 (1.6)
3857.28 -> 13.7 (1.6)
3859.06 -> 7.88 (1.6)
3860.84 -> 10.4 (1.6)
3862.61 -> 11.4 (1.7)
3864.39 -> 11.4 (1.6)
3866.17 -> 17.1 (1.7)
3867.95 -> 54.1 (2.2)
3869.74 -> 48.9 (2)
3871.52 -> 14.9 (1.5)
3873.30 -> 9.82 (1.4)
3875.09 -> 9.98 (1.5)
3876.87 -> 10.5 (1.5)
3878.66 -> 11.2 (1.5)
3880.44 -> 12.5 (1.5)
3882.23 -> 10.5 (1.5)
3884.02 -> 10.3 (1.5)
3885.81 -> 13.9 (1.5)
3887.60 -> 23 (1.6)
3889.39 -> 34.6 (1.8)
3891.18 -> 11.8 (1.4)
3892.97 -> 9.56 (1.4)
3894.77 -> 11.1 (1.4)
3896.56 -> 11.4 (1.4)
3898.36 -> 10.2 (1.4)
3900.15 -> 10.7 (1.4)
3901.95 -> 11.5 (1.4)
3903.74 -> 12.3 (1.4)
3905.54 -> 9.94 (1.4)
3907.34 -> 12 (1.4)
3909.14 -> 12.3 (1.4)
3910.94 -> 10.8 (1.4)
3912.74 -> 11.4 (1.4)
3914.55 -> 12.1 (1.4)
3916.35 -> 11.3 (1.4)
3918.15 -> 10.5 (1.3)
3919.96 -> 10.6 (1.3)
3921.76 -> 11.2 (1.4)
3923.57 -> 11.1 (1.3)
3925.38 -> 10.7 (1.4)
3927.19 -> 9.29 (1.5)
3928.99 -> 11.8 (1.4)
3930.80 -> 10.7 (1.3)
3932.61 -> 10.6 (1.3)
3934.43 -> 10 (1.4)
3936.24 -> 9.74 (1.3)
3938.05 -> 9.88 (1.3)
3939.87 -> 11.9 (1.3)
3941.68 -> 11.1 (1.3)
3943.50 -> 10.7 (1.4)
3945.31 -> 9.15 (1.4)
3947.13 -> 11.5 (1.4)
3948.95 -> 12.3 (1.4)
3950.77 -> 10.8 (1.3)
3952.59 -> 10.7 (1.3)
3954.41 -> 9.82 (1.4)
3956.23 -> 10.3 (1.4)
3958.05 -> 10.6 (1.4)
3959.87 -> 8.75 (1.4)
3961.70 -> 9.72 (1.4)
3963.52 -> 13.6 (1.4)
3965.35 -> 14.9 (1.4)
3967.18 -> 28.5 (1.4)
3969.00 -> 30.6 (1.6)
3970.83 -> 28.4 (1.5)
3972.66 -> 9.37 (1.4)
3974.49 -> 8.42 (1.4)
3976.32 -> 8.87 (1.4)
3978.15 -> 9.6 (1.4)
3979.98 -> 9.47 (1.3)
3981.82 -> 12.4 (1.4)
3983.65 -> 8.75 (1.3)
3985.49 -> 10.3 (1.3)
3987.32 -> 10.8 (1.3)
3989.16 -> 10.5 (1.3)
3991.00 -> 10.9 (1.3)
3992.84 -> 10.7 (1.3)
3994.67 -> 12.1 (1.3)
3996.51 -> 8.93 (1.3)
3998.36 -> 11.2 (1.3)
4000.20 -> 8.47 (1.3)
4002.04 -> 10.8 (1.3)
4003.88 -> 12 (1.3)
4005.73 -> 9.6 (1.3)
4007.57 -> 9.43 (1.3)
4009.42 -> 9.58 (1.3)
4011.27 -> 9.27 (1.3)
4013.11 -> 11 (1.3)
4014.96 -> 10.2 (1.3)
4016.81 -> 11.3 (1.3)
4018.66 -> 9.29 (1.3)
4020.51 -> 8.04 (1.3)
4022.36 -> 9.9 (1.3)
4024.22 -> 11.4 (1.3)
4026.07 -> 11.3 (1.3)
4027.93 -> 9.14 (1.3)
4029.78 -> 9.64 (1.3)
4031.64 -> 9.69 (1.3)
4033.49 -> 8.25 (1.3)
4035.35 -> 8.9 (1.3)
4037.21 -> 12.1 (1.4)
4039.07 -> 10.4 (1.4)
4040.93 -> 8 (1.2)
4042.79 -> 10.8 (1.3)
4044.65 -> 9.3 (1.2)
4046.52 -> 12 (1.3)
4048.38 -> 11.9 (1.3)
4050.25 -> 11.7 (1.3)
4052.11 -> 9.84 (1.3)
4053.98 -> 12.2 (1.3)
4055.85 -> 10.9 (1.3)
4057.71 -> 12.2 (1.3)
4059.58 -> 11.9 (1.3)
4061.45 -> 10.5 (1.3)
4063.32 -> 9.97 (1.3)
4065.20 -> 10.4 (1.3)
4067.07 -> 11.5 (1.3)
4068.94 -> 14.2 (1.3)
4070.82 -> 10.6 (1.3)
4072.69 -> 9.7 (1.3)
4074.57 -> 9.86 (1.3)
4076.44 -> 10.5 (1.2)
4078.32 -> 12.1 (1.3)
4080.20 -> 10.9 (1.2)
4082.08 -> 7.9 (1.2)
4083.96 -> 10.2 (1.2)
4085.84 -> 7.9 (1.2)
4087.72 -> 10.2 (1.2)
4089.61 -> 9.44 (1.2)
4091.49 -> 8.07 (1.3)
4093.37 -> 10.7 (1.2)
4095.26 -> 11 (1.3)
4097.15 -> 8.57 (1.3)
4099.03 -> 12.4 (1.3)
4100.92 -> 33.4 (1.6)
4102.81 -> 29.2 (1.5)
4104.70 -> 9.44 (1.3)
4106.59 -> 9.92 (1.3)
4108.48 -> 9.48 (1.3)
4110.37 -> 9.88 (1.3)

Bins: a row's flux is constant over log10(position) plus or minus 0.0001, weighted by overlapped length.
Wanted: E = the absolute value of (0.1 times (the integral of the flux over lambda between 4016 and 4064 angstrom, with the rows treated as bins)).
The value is 50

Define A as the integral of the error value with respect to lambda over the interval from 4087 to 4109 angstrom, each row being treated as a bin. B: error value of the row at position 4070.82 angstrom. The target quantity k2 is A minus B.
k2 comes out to 27.7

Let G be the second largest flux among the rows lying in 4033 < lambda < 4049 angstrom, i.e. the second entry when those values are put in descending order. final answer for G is 12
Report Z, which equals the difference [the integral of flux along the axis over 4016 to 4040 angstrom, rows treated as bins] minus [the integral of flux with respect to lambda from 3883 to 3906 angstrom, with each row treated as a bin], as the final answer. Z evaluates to -82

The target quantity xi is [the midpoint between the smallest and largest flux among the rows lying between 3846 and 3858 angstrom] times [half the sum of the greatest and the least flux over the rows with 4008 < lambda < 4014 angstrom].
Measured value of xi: 125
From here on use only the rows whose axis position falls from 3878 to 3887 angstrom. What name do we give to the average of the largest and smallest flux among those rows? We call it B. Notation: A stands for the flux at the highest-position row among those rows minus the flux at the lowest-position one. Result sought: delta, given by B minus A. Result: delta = 9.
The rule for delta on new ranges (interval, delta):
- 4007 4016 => 9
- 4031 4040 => 9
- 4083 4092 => 11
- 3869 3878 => 68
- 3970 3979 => 37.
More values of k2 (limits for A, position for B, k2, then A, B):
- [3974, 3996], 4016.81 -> 28.0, 29.3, 1.30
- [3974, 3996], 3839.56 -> 27.7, 29.3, 1.60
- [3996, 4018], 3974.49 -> 27.2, 28.6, 1.40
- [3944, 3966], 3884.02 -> 28.9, 30.4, 1.50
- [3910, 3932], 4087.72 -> 29.0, 30.2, 1.20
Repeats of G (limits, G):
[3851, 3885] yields 48.9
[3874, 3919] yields 23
